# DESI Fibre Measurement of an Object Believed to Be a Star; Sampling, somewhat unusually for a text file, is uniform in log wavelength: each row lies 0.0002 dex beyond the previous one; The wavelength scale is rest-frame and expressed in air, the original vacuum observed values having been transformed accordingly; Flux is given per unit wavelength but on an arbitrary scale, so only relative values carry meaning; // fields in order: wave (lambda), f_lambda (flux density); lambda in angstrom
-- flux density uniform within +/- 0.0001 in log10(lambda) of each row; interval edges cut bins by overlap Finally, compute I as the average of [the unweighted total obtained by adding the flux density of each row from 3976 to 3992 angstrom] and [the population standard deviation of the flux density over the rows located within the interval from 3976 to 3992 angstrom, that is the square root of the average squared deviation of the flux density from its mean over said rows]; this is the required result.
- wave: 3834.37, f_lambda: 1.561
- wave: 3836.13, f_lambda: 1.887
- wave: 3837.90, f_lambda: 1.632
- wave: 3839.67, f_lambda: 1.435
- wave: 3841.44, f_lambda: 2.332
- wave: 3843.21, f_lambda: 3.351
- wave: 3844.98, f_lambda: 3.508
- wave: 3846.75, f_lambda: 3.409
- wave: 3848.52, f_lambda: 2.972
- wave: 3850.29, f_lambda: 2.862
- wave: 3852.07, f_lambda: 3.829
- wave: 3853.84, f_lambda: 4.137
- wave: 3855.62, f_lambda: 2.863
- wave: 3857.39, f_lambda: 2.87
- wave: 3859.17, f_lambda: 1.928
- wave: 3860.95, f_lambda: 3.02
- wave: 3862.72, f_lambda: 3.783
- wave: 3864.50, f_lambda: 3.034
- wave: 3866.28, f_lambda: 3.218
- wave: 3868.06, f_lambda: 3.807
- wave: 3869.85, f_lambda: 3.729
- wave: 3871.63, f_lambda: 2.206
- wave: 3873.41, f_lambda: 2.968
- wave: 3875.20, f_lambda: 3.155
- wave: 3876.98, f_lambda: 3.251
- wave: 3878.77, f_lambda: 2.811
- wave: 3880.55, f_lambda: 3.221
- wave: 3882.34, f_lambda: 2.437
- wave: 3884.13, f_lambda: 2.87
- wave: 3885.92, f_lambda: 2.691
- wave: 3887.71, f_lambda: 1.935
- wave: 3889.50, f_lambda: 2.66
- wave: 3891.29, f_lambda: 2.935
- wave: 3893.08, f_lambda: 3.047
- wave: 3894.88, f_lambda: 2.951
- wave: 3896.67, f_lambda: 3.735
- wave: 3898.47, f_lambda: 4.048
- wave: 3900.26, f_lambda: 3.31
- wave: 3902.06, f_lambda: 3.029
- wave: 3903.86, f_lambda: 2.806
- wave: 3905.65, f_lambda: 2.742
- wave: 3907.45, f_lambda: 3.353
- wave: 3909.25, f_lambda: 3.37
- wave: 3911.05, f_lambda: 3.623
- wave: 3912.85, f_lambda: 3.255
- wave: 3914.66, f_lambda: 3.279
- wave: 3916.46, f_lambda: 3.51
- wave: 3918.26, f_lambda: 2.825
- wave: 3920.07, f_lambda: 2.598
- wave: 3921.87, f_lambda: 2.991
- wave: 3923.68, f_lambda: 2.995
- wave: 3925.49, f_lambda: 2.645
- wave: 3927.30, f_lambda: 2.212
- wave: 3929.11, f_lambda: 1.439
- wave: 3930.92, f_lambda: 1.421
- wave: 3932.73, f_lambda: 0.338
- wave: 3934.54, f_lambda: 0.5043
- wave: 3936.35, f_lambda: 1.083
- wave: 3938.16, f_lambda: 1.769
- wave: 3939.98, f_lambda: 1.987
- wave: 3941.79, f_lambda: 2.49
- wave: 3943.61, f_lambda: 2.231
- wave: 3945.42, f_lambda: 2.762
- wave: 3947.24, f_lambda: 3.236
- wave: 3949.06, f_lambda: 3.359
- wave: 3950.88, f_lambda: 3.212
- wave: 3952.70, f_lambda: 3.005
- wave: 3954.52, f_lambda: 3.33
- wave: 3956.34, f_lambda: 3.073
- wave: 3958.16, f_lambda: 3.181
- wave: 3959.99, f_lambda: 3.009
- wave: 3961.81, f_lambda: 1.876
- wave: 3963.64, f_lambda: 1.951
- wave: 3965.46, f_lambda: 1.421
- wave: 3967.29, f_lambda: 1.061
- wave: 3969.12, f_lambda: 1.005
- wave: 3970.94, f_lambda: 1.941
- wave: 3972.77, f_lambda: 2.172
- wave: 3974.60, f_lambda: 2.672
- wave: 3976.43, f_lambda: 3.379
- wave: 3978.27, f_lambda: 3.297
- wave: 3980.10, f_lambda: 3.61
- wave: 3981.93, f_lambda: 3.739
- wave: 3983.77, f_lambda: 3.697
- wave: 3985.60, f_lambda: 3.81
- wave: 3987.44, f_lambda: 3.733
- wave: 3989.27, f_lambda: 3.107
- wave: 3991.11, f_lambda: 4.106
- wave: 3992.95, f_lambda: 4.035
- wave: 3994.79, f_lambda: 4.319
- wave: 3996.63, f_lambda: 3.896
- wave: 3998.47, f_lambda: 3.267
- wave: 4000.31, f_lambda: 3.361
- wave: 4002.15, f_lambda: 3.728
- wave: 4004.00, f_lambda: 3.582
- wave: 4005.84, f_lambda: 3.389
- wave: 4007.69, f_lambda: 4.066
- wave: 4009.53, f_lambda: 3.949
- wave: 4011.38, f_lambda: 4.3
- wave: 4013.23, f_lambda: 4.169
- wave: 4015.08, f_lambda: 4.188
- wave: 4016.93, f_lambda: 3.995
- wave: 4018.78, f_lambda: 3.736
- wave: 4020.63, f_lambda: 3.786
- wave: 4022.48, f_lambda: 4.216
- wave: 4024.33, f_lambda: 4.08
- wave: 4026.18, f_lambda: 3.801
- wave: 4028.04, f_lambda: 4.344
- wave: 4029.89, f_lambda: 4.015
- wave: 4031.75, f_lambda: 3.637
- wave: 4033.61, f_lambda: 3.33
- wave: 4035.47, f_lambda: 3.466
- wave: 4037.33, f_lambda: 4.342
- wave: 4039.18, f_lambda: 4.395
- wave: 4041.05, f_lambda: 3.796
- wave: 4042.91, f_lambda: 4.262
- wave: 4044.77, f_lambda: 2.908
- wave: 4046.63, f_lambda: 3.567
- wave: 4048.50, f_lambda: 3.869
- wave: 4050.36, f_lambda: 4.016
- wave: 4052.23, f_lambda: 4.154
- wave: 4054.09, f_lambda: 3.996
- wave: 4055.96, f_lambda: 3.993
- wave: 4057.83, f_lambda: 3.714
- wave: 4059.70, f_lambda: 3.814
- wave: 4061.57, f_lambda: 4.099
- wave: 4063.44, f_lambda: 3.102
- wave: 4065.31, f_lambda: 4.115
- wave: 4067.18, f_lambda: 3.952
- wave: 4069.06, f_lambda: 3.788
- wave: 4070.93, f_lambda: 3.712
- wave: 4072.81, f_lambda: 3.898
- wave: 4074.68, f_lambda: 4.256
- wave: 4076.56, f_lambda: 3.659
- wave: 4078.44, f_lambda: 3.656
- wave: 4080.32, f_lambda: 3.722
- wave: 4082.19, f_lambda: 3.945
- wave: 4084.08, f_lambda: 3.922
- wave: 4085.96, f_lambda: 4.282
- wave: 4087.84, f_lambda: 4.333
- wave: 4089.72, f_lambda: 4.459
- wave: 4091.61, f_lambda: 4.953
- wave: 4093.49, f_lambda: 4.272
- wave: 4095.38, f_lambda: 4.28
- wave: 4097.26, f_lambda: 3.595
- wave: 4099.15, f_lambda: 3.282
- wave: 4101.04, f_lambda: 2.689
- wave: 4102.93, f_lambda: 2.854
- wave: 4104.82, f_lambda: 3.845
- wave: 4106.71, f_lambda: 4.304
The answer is 16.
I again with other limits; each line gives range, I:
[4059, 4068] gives 10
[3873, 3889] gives 13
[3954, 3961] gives 6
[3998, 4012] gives 15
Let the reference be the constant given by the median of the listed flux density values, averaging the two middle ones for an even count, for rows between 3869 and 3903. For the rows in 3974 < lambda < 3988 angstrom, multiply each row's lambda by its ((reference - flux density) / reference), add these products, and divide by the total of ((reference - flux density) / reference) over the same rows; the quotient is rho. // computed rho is 3983.4 angstrom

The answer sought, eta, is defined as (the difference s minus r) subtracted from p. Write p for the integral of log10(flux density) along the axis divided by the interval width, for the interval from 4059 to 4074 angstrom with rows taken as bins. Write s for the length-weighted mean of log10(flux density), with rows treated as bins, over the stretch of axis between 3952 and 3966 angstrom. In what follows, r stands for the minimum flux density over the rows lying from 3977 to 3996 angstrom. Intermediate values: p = 0.58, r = 3.107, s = 0.40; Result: 3.3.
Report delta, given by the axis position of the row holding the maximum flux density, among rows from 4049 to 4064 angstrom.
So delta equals 4052.23 angstrom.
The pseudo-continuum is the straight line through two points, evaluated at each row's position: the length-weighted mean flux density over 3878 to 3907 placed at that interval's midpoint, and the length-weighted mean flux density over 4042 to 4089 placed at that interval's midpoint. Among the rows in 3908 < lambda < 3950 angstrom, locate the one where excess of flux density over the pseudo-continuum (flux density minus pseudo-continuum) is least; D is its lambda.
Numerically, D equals 3932.73 angstrom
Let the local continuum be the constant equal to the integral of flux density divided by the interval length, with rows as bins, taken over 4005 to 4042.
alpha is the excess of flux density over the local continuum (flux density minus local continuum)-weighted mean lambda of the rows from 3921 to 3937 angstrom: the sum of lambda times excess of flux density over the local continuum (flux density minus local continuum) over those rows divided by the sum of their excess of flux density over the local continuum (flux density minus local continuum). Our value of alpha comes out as 3931.0 angstrom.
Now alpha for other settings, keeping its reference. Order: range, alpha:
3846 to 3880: 3863.6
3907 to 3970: 3941.8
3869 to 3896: 3883.1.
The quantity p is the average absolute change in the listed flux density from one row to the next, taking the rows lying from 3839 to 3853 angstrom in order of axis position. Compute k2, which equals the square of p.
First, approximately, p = 0.5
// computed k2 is 0.28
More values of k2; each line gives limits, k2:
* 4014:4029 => 0.07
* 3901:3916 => 0.05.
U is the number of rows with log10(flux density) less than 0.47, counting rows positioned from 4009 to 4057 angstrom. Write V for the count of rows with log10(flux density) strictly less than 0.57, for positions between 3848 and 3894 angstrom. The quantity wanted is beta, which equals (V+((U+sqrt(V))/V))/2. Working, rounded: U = 1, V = 21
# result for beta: 11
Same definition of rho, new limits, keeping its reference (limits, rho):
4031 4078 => 4054.7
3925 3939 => 3933.0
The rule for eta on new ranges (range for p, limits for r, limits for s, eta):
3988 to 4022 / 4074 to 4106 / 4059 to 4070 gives 2.7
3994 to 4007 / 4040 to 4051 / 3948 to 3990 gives 3.0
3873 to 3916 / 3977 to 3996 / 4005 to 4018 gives 3.0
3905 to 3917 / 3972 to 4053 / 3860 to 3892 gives 2.2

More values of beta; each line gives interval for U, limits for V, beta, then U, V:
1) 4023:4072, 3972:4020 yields 6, 1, 11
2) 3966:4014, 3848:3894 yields 11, 5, 21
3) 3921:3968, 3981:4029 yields 5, 16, 6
